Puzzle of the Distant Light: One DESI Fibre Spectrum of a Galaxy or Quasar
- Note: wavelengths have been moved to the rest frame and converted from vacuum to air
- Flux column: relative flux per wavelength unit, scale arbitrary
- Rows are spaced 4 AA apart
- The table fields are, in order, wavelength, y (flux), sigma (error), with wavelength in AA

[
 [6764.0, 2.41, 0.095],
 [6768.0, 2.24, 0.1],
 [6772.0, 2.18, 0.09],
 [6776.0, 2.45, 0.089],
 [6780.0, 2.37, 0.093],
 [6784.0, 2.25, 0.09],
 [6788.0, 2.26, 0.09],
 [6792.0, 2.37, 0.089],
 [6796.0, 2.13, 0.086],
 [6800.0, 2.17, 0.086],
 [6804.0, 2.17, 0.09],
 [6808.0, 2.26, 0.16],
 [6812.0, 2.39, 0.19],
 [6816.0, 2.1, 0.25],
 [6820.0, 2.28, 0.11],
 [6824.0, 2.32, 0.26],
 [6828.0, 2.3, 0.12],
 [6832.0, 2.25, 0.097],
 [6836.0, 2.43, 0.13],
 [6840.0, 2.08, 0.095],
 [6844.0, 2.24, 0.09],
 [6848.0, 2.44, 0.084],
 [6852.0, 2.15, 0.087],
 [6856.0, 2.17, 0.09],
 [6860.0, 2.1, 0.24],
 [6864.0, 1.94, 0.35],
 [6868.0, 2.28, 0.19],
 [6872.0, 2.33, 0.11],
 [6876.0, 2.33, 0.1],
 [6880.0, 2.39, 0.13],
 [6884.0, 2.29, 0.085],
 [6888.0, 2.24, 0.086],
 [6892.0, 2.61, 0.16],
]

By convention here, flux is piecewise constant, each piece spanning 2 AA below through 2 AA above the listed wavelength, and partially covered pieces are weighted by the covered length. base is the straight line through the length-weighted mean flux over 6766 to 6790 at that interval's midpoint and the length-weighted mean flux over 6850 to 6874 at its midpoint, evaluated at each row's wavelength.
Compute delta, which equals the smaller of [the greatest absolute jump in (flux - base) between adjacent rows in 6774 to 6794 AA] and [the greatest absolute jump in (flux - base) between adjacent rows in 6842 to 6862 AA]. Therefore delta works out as 0.116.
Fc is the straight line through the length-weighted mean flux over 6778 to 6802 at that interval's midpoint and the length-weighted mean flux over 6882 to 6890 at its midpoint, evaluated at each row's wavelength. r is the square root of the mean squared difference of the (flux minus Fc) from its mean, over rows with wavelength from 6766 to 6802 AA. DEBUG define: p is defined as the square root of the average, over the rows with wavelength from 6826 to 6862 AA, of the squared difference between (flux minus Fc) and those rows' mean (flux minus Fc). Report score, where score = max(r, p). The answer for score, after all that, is 0.124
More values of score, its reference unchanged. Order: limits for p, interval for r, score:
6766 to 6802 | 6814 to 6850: 0.117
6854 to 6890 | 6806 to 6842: 0.131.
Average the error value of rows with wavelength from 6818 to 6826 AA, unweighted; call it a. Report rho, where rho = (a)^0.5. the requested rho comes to 0.430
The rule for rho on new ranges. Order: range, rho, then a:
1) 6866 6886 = 0.351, 0.123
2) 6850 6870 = 0.437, 0.191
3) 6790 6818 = 0.369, 0.136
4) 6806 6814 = 0.418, 0.175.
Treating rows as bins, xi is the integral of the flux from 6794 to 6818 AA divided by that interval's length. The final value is 2.20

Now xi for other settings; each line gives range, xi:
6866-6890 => 2.31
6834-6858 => 2.25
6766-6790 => 2.29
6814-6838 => 2.28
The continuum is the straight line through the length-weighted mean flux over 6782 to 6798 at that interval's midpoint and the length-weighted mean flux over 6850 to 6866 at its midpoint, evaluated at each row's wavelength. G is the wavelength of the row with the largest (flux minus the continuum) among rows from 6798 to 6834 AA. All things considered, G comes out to 6812.0 AA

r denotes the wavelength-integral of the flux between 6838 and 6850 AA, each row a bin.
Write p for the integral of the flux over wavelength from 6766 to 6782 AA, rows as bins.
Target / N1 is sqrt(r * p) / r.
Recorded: 1.17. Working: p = 37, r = 27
